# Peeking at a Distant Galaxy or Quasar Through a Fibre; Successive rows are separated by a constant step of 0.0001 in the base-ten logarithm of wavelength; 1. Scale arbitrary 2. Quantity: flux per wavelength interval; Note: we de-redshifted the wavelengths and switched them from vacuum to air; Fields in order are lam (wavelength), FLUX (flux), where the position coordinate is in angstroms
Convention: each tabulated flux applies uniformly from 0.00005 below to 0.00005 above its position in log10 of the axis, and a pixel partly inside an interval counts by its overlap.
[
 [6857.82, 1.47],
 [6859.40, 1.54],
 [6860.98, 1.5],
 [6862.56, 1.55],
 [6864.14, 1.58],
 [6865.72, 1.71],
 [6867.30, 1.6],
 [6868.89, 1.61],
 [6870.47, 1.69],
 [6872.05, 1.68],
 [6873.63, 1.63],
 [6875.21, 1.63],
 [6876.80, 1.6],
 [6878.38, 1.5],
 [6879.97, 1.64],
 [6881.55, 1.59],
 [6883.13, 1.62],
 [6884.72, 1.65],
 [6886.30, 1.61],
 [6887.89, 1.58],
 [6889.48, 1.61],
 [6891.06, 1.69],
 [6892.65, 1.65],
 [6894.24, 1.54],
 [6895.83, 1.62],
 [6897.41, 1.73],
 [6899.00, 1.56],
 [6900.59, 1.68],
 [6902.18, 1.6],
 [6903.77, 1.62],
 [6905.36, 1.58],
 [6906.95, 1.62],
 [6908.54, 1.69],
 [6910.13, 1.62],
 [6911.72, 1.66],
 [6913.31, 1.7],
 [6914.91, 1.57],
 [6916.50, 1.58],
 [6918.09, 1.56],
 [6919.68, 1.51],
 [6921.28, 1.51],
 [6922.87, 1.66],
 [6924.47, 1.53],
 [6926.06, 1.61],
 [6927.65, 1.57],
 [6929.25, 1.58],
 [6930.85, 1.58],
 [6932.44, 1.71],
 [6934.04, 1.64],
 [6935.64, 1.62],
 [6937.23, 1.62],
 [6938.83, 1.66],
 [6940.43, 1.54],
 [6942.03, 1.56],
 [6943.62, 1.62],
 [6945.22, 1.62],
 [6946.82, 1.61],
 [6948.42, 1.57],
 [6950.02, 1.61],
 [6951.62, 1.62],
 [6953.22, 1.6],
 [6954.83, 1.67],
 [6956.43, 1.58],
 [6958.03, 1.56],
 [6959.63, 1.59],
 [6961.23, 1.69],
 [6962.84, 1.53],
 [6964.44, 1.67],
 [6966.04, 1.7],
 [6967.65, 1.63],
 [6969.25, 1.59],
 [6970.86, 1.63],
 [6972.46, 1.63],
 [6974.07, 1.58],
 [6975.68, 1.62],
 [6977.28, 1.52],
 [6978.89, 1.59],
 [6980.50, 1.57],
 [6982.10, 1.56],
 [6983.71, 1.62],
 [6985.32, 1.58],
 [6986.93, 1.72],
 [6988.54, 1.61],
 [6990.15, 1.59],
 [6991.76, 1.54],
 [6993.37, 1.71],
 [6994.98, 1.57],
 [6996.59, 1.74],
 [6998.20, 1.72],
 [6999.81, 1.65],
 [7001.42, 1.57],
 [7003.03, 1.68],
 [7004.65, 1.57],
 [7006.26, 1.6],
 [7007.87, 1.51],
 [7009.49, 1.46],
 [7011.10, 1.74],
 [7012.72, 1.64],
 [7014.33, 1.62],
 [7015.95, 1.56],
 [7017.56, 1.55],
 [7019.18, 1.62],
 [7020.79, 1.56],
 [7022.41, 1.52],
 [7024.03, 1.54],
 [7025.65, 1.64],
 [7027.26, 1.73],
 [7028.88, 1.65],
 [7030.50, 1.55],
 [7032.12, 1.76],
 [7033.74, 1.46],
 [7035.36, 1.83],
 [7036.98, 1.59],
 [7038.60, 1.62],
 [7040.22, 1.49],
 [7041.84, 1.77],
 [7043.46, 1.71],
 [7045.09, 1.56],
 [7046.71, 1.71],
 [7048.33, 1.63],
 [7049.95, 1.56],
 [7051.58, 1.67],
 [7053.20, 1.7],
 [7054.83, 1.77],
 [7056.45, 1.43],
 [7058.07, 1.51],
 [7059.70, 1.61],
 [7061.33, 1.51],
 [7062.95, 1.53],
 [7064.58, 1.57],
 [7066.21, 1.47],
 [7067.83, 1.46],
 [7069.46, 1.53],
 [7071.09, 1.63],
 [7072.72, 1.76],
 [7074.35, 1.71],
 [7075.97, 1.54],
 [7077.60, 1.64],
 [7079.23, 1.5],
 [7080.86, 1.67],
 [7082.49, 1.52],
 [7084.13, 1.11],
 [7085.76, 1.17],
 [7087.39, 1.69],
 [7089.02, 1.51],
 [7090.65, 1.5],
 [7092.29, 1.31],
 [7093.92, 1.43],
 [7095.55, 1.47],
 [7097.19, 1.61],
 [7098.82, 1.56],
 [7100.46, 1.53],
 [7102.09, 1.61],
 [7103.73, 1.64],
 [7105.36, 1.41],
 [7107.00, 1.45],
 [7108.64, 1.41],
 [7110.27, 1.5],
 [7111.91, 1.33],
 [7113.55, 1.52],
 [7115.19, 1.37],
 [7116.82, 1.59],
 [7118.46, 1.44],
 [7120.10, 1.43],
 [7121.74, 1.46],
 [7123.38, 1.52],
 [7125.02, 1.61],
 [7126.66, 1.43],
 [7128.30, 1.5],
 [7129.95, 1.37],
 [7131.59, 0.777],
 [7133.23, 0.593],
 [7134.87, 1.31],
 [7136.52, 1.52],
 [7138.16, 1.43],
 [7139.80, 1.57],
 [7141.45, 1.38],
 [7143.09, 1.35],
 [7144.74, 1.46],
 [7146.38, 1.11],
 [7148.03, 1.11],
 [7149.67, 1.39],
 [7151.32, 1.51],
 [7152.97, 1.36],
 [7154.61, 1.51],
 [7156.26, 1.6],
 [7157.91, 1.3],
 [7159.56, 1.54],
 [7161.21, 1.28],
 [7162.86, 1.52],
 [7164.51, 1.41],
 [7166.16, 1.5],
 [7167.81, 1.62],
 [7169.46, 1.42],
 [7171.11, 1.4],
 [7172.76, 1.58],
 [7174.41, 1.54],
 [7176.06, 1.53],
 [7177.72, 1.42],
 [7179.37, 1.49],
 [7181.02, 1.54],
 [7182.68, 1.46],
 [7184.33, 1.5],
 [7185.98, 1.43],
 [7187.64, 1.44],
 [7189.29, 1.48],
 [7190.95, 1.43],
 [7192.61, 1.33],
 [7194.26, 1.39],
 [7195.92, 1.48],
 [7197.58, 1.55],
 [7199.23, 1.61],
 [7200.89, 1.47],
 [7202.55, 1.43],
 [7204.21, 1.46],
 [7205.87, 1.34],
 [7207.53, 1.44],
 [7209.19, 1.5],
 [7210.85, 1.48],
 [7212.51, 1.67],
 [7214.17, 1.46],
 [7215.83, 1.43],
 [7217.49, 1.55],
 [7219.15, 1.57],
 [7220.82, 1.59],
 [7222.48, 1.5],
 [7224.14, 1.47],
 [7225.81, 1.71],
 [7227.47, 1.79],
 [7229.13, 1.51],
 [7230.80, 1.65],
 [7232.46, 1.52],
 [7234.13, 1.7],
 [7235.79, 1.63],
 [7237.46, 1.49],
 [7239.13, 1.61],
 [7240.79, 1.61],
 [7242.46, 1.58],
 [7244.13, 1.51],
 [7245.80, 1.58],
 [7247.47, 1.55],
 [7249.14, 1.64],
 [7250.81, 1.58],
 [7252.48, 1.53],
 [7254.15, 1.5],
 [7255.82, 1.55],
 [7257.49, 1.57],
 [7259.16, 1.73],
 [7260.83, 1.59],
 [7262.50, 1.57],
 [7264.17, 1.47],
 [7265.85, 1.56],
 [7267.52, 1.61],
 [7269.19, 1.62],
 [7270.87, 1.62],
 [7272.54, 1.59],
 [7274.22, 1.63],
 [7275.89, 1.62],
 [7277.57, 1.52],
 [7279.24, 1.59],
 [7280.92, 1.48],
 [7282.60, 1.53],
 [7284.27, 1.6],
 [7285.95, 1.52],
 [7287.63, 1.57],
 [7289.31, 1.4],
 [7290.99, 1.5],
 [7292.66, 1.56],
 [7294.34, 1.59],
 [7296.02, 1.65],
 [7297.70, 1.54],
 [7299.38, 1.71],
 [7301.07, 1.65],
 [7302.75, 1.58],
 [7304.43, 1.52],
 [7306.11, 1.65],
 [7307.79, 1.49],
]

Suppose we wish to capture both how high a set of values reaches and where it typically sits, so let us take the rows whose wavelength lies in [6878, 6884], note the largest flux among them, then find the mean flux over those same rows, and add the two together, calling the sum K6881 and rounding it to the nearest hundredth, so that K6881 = 3.23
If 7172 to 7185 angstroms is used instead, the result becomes 3.09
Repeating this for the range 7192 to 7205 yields 3.08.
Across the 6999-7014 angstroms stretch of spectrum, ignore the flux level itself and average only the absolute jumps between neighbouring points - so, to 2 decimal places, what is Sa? 0.11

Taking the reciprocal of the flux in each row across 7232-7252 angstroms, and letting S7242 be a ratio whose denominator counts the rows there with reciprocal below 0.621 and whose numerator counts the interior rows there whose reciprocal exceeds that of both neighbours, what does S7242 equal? 1.0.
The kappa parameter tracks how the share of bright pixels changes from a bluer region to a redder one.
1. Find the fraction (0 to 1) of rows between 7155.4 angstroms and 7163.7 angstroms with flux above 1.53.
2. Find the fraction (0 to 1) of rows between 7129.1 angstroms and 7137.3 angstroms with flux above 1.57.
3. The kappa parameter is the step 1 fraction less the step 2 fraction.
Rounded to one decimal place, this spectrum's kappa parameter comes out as 0.4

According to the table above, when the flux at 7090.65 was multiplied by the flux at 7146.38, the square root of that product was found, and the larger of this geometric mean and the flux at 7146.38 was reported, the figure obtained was 1.29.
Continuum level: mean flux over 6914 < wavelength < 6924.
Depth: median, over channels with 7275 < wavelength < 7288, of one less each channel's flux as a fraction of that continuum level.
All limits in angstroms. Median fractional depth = 0.01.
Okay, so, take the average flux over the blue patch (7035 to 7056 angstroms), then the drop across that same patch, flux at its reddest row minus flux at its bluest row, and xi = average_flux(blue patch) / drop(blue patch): -28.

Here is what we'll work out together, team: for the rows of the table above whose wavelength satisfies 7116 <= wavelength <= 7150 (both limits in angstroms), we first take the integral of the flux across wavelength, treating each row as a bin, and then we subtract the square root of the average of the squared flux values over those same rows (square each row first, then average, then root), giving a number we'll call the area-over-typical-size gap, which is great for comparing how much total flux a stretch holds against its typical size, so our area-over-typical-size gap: 45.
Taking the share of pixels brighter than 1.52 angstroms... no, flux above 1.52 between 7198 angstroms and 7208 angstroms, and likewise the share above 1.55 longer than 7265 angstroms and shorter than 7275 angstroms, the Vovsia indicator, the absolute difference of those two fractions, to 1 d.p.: 0.8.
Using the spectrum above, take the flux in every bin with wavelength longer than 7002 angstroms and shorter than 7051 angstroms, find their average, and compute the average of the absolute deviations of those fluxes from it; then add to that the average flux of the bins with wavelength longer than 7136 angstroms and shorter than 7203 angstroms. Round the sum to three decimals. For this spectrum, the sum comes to 1.524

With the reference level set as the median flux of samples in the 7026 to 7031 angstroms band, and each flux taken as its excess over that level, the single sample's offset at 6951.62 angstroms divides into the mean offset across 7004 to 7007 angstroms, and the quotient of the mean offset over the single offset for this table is 2.2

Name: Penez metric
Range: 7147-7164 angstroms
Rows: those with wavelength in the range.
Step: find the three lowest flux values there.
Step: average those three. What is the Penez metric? 1.23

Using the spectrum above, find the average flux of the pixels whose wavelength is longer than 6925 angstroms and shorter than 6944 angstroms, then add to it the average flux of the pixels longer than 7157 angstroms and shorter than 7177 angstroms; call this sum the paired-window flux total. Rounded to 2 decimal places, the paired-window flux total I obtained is 3.08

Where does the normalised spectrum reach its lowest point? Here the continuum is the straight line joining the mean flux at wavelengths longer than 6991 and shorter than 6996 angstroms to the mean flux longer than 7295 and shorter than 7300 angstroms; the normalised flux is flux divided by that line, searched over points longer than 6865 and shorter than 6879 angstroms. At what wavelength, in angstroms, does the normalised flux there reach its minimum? 6878.38 angstroms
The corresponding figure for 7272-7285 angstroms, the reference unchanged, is 7280.92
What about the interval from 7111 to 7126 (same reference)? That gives 7111.91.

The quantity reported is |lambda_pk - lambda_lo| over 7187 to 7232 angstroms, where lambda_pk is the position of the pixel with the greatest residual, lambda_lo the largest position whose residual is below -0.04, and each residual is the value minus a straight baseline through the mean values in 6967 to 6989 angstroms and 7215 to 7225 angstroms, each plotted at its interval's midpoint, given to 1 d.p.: 3.3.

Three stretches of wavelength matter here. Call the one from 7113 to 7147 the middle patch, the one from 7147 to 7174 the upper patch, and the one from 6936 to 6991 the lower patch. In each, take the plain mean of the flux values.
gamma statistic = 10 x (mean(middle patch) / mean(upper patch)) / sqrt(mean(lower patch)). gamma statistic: 7.5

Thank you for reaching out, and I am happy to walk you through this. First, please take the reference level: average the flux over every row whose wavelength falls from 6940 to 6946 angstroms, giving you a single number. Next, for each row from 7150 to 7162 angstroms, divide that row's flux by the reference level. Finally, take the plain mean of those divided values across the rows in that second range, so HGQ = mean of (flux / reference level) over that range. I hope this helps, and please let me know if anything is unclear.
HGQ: 0.91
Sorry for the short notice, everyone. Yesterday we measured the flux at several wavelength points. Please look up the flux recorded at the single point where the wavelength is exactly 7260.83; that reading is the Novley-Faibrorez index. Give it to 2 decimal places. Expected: 1.59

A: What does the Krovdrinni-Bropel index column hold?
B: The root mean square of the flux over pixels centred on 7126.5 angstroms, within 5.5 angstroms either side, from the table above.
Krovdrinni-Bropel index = 1.40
